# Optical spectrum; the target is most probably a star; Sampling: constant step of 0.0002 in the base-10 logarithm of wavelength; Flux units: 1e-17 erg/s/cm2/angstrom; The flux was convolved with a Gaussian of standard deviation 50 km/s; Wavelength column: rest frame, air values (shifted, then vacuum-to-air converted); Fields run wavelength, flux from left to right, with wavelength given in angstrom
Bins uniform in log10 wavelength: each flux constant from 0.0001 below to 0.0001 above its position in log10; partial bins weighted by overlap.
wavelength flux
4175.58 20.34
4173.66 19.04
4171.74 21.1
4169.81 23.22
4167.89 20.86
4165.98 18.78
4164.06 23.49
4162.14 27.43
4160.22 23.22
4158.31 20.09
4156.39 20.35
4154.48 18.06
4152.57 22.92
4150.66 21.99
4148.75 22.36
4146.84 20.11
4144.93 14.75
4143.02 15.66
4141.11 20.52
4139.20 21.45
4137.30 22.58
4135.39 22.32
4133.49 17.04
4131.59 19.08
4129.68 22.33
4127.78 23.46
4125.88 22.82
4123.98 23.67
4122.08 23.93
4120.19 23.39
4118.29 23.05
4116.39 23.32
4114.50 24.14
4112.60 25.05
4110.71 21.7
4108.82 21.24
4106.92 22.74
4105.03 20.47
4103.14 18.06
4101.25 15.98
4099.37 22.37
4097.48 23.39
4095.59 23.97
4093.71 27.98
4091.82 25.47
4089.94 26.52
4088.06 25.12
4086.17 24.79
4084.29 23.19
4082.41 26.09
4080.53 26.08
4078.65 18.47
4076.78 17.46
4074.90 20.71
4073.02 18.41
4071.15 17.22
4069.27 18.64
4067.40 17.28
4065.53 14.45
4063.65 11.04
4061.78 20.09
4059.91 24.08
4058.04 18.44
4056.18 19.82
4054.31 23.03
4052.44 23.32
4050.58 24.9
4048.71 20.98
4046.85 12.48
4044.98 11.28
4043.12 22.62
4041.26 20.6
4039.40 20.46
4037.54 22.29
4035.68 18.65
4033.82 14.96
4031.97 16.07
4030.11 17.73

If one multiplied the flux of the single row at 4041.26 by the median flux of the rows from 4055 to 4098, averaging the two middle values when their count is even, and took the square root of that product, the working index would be 20.7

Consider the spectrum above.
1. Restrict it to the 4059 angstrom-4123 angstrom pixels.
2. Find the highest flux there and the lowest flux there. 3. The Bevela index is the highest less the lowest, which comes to 17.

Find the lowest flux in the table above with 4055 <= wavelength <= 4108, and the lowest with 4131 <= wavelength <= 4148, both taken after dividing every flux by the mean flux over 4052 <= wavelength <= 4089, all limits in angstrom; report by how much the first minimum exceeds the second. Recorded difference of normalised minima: -0.18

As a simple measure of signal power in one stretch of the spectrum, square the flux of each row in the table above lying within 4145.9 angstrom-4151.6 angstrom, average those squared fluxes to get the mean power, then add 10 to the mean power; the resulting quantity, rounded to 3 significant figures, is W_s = 473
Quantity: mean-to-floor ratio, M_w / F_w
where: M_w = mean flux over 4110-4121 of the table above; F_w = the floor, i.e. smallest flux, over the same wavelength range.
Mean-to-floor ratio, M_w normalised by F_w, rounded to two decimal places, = 1.08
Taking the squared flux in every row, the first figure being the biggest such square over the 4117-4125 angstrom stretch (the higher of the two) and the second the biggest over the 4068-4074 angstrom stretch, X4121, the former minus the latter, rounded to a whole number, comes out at 225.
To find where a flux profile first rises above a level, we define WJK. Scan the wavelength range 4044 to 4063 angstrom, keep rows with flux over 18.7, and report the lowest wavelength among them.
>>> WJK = 4048.71 angstrom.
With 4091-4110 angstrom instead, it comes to 4091.82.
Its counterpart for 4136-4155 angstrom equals 4137.30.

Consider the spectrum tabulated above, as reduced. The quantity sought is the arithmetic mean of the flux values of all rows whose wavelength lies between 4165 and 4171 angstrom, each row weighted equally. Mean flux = 21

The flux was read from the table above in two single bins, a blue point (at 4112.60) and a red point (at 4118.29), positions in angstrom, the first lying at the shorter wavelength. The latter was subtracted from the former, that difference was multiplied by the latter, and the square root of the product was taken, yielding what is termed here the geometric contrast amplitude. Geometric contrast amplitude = 6.8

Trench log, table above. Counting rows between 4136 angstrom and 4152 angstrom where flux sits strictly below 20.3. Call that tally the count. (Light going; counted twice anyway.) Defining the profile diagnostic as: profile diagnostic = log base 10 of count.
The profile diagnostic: 0.48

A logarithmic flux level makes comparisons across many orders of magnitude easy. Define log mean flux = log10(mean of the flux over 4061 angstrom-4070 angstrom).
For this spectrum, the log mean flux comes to 1.21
